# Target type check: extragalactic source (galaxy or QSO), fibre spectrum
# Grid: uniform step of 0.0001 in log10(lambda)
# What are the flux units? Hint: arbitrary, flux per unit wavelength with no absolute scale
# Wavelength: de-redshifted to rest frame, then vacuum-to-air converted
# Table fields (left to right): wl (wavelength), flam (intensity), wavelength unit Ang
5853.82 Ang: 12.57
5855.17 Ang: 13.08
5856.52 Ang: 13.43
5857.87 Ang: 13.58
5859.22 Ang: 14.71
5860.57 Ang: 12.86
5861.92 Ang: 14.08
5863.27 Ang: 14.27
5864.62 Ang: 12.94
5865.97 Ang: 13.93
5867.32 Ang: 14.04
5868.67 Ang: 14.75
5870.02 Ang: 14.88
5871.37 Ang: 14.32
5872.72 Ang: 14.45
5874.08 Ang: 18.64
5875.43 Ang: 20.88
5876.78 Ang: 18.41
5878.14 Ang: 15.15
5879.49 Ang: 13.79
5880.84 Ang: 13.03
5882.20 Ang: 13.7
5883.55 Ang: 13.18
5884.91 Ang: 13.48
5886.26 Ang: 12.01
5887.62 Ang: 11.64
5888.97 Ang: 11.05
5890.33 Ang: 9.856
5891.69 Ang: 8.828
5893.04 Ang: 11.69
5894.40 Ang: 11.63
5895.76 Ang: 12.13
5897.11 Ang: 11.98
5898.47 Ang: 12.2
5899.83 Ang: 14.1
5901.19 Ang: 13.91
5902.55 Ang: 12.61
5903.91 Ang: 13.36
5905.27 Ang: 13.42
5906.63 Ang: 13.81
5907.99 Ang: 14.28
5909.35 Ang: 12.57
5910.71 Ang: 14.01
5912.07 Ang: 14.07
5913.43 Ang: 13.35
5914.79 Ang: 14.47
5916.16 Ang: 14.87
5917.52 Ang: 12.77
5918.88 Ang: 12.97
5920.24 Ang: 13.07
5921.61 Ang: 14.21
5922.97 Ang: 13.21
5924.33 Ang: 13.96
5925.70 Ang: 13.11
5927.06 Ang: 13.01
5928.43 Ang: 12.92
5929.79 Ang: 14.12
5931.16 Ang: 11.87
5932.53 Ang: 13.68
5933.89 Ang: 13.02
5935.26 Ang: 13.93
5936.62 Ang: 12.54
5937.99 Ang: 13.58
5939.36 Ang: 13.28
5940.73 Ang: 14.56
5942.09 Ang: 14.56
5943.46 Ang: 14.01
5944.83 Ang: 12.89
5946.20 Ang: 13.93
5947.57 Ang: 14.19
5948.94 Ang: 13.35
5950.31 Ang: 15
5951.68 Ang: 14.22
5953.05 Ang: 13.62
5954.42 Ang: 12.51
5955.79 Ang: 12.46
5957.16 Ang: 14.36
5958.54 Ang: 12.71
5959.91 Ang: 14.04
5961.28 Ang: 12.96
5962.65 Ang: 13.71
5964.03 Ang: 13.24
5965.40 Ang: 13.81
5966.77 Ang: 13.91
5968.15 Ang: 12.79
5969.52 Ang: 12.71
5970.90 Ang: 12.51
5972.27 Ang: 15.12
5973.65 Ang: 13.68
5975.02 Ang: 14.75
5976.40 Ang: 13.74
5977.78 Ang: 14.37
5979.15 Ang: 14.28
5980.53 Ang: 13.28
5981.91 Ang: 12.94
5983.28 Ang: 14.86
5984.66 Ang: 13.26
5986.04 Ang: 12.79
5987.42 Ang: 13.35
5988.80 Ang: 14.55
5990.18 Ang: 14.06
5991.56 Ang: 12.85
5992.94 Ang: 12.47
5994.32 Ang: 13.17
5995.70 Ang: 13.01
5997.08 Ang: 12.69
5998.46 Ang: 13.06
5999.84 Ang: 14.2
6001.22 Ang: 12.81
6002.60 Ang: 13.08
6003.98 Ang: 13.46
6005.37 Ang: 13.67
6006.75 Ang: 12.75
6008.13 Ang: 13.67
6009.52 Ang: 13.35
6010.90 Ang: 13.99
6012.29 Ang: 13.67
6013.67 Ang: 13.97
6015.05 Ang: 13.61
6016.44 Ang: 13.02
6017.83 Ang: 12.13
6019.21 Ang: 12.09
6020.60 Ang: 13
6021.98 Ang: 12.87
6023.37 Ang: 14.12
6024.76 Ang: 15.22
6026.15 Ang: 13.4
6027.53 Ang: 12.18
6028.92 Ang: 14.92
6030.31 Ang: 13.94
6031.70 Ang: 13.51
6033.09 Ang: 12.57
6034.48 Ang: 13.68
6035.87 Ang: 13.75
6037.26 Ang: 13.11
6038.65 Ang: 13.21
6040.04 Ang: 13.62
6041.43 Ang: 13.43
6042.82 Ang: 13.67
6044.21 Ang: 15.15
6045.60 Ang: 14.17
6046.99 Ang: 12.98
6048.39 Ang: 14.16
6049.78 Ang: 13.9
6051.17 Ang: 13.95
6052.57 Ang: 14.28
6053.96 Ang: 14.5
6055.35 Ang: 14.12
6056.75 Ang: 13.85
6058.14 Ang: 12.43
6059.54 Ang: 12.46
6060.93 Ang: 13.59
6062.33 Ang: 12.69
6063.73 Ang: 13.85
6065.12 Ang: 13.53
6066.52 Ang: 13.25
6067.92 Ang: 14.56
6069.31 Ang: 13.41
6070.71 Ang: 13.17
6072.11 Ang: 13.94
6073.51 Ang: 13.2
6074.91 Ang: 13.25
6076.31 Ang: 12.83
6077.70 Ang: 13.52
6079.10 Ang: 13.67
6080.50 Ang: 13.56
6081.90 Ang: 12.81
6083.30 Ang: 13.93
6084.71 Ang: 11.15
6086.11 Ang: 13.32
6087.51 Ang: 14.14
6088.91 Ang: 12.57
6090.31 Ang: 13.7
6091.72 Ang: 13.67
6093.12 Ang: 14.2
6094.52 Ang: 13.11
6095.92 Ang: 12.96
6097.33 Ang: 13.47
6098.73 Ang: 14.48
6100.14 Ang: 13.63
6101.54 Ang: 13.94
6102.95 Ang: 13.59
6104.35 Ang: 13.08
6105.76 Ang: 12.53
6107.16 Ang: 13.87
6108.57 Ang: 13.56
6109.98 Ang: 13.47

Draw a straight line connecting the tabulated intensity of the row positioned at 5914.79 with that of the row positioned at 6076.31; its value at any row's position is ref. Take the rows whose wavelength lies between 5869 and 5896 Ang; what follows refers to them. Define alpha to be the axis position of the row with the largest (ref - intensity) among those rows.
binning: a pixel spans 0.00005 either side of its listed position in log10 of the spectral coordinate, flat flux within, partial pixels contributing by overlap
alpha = 5891.69 Ang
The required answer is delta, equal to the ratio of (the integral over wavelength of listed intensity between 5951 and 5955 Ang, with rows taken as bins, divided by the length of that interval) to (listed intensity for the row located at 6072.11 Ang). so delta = 0.97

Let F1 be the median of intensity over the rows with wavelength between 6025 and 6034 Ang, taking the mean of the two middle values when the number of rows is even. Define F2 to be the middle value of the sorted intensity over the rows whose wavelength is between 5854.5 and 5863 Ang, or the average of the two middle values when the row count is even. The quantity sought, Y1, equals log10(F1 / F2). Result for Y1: -0.002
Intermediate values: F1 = 13.5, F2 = 13.5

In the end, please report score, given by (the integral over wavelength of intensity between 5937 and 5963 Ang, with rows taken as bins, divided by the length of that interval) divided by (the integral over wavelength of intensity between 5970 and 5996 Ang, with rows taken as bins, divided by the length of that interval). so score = 1.00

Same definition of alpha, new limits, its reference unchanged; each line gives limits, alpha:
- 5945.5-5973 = 5955.79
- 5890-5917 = 5891.69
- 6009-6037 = 6019.21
